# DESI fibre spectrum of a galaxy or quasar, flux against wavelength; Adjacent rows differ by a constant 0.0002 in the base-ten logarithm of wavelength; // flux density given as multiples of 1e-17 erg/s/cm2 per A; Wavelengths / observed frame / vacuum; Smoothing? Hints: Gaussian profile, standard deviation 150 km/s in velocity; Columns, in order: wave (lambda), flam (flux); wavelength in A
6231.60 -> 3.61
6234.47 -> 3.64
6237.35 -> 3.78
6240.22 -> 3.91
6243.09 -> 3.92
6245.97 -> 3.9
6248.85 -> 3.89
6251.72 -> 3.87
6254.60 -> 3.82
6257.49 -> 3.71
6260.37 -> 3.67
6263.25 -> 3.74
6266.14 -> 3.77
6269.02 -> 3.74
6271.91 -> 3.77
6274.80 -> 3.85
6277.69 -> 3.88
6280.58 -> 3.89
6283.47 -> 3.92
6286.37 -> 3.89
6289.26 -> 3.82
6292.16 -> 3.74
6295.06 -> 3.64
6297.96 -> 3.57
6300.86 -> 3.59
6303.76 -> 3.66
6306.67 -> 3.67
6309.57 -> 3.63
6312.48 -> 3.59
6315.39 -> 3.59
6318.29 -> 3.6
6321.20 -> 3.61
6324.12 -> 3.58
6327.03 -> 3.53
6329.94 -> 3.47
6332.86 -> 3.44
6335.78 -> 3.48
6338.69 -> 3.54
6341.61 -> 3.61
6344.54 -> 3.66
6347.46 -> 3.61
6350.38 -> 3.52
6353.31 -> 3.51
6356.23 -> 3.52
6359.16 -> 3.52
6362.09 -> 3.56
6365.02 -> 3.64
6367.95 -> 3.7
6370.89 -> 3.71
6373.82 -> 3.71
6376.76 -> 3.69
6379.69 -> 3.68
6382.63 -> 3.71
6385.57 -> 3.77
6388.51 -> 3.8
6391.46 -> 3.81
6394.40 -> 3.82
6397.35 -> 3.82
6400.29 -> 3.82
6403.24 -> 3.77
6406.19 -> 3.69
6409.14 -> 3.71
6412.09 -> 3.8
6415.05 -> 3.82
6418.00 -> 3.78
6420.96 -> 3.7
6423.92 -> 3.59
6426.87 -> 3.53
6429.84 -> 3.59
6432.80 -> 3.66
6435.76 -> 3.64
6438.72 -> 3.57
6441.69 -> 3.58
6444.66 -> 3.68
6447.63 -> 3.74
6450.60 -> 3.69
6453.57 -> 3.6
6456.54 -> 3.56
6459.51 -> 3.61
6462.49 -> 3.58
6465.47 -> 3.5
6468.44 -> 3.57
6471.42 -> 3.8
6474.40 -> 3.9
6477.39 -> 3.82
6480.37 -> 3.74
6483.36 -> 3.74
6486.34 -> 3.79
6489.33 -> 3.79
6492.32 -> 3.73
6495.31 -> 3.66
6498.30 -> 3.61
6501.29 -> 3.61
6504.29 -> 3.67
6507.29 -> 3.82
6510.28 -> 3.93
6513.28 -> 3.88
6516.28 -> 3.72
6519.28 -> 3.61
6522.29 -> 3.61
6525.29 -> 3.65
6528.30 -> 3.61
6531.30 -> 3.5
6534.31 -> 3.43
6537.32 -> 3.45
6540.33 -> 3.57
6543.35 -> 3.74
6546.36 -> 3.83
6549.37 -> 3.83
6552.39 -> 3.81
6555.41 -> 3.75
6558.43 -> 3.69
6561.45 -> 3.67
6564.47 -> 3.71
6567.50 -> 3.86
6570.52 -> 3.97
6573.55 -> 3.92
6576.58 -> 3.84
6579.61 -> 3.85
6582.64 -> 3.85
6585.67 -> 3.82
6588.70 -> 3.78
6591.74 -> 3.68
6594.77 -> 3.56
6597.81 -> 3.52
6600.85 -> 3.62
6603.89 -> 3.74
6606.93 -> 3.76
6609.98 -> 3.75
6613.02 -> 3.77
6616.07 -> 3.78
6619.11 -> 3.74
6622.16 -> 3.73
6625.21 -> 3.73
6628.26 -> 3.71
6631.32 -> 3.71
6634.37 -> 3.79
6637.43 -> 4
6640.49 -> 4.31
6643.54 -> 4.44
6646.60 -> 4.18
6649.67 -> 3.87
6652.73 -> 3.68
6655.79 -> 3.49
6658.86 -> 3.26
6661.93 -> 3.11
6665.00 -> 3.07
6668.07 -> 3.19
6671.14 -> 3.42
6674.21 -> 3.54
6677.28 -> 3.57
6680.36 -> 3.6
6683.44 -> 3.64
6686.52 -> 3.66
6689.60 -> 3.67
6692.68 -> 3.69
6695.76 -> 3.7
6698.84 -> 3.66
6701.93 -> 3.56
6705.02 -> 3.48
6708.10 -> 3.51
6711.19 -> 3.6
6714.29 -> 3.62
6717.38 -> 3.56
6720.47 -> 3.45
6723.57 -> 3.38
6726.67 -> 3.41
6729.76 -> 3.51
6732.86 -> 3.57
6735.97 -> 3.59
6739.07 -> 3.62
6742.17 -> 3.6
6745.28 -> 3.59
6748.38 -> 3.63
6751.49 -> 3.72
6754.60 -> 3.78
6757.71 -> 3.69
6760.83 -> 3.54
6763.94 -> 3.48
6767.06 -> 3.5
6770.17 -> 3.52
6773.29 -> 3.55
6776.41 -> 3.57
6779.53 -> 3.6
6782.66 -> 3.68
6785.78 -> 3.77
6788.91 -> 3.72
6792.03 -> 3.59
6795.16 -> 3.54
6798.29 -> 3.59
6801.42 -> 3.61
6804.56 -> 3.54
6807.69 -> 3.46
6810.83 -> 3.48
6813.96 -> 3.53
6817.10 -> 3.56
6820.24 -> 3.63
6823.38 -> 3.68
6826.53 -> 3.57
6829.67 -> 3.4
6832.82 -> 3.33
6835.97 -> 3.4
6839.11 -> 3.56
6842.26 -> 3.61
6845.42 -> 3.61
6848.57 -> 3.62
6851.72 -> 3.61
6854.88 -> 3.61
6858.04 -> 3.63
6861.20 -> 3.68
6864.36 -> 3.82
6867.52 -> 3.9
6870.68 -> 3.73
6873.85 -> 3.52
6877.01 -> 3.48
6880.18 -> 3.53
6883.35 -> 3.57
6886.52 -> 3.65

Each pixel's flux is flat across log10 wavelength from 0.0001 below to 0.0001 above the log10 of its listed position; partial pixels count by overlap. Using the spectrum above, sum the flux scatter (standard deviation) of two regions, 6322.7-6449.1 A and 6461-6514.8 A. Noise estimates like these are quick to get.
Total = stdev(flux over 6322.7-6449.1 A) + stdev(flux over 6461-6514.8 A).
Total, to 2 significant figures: 0.23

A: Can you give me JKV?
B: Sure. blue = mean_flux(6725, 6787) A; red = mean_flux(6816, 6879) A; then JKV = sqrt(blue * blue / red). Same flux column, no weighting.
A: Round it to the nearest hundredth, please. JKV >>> 1.90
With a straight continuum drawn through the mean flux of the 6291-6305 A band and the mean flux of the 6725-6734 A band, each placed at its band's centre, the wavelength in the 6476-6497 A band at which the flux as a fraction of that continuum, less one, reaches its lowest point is 6495.31 A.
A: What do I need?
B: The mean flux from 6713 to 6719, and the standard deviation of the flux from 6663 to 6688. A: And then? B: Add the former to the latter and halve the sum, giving 1.90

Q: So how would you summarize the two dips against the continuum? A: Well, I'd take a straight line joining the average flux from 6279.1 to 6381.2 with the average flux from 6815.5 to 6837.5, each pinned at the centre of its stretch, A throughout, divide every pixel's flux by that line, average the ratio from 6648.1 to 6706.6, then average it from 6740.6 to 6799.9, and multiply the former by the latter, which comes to 1.02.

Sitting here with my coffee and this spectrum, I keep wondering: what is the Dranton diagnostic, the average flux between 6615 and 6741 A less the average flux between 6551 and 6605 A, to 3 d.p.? -0.129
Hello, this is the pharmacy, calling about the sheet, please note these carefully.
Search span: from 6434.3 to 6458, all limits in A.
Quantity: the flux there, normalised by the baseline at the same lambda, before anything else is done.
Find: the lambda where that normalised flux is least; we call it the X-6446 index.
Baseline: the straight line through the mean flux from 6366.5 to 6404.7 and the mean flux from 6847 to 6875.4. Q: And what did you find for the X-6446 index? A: 6456.54 A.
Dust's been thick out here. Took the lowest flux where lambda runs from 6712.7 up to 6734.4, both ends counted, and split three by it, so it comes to 0.888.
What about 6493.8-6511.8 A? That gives 0.831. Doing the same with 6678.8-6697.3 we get 0.833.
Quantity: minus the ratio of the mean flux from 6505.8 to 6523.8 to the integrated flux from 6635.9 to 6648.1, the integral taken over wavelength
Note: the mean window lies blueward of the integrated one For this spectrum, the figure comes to -0.073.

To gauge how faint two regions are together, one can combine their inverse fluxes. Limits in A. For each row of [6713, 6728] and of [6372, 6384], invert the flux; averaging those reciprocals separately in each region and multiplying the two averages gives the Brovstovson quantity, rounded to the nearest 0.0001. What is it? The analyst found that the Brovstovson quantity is 0.0777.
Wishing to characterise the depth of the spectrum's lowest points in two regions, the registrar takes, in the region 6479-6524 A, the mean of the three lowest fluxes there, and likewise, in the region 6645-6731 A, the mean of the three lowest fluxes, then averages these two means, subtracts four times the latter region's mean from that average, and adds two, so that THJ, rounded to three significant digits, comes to -7.13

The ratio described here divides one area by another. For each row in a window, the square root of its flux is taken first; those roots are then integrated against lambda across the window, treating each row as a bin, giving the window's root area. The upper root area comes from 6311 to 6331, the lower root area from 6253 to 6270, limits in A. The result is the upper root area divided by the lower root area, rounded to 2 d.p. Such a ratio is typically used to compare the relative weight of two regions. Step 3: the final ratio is 1.15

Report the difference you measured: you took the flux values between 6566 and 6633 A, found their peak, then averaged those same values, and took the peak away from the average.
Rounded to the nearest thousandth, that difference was -0.211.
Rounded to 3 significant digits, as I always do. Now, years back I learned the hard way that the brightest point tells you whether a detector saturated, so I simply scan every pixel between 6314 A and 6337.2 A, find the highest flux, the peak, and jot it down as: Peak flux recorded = 3.61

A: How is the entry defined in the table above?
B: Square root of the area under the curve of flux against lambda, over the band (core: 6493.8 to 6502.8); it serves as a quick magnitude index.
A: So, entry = 5.7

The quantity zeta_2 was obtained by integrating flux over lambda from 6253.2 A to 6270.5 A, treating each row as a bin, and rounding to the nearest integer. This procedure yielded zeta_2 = 65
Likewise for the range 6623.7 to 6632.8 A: 34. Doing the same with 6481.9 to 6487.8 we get 22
